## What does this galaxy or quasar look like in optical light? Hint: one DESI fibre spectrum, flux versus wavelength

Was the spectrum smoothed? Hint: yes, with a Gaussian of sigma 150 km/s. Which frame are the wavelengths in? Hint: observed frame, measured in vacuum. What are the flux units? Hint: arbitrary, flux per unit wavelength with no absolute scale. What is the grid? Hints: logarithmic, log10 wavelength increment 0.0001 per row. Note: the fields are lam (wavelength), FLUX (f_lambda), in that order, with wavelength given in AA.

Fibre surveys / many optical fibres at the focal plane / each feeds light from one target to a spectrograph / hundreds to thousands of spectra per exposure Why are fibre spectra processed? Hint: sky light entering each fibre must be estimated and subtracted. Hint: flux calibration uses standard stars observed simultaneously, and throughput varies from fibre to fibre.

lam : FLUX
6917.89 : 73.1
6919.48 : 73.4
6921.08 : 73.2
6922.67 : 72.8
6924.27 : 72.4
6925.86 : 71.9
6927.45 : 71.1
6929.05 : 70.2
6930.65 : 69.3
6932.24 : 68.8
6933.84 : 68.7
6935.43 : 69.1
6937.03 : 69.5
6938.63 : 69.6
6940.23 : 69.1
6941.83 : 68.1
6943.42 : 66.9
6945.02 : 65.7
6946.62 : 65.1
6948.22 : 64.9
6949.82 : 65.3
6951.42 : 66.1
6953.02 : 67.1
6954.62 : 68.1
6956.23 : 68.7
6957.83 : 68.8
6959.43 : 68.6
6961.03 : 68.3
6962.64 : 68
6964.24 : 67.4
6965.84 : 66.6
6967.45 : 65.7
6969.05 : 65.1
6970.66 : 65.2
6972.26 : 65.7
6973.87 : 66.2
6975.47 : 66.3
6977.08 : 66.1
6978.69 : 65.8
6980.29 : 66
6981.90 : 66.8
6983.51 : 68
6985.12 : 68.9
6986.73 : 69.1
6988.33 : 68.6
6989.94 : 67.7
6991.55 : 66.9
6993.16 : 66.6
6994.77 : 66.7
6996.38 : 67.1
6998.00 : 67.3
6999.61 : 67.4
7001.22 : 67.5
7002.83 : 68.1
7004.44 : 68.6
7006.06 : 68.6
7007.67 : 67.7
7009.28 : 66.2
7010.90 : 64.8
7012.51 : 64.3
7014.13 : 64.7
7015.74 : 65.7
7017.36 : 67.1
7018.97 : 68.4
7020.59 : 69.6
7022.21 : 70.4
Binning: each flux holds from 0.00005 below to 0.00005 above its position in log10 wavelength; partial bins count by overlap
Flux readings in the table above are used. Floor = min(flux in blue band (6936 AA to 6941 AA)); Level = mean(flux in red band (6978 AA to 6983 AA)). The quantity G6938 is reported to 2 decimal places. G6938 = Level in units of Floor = 0.96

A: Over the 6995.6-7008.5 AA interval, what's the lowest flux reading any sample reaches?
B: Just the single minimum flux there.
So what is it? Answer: 67.1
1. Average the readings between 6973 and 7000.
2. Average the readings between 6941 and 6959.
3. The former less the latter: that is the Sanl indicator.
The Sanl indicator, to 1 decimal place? 0.3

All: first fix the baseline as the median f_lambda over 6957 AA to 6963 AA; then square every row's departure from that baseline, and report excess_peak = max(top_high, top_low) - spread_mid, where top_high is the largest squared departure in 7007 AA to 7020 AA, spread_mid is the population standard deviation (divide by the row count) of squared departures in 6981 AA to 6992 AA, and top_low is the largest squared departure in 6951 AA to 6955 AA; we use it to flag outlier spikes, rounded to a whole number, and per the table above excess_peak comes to 16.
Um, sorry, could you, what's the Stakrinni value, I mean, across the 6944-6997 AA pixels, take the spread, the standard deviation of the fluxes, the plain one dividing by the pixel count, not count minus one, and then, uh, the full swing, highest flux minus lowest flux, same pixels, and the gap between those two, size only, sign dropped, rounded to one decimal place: 2.9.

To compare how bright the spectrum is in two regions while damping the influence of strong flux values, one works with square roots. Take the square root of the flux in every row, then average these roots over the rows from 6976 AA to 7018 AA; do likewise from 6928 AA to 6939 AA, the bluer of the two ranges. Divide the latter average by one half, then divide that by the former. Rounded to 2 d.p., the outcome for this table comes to 2.03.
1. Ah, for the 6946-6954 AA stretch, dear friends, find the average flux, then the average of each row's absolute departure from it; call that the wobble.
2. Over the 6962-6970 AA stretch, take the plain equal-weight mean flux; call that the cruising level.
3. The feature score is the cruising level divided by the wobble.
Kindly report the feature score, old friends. 92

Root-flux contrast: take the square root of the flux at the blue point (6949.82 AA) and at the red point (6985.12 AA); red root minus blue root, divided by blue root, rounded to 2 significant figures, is 0.027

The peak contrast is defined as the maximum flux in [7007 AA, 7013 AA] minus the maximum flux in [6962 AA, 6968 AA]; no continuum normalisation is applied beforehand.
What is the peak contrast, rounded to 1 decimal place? -0.3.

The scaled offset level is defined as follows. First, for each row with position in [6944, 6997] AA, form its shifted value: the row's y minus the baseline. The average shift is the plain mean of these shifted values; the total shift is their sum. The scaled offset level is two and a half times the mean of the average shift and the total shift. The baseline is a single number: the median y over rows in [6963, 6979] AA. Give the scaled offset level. 40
